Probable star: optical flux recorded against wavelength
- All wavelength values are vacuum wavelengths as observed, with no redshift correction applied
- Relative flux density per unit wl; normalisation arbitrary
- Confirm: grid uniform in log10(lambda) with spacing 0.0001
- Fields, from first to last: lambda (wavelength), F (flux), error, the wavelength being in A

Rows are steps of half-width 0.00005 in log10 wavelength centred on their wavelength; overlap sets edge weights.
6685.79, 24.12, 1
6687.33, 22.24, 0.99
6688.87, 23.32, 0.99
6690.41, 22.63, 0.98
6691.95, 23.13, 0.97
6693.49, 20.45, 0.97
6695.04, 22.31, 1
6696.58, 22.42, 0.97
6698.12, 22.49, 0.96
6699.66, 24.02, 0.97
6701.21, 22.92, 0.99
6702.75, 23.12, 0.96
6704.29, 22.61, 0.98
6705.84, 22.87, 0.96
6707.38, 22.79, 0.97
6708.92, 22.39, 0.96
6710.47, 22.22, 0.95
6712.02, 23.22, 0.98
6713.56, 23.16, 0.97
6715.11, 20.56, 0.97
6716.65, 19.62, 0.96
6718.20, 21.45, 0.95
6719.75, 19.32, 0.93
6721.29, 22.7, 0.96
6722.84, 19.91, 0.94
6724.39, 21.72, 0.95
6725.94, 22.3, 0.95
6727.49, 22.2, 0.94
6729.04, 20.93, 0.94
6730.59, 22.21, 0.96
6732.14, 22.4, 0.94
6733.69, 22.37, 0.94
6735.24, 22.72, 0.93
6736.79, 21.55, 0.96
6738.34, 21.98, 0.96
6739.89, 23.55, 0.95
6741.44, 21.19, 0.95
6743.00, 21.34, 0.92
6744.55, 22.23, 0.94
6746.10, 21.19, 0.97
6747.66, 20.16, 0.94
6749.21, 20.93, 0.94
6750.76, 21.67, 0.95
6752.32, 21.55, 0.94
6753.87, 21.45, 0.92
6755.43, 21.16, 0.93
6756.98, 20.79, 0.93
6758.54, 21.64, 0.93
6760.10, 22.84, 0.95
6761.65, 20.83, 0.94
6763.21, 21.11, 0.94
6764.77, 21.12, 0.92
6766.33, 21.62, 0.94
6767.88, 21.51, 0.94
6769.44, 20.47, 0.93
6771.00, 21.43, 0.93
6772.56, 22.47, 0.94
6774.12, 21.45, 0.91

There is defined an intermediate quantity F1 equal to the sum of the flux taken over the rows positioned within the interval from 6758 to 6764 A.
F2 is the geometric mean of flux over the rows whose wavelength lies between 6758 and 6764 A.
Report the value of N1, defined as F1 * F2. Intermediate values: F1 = 86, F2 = 21.6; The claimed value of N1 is 1866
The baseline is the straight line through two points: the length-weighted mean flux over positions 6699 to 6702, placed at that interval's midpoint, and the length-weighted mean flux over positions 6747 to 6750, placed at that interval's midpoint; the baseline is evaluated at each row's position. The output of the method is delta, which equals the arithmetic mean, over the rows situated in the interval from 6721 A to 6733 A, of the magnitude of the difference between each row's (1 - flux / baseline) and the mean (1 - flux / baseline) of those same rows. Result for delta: 0.035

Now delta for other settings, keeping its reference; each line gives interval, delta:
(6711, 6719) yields 0.052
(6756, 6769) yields 0.027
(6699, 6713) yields 0.014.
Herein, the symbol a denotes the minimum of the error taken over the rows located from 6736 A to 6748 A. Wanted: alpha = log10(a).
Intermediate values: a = 0.920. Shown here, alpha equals -0.036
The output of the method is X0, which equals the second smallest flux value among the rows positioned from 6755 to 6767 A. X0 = 20.83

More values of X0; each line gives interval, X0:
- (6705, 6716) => 22.22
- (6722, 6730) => 20.93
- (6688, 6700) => 22.31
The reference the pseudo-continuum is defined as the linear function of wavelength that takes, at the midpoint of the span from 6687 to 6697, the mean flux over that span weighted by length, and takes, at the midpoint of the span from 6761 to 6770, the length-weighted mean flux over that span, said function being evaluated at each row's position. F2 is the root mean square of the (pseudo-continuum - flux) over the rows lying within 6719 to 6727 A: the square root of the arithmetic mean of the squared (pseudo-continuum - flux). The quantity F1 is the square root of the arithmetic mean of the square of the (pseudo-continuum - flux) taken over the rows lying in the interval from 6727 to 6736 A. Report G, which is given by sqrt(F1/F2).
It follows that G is 0.70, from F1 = 0.7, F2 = 1.5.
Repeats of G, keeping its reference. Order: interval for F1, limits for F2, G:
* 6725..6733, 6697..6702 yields 0.74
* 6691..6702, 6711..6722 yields 0.82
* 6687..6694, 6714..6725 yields 0.79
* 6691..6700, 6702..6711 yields 1.34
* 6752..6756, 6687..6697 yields 0.43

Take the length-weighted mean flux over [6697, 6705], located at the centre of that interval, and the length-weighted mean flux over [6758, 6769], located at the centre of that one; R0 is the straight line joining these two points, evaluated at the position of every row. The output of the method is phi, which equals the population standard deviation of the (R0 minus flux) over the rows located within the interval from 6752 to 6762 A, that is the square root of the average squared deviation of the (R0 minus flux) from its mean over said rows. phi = 0.66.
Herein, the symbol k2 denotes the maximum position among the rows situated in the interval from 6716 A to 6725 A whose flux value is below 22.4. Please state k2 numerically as 6724.39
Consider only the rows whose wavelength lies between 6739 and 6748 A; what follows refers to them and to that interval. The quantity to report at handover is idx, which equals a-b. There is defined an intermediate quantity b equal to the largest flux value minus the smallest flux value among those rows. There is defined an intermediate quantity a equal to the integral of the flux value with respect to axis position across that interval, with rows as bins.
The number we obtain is 192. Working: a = 195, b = 3.39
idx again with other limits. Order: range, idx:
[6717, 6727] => 208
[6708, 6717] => 194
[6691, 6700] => 198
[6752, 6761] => 192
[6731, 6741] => 222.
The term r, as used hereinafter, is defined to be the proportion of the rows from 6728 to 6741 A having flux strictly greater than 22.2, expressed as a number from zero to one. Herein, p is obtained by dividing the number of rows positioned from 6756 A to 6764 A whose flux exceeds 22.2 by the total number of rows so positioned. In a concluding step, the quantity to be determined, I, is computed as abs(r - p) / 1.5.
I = 0.28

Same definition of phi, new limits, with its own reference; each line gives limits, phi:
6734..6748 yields 0.88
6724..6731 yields 0.51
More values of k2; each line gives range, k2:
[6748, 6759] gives 6758.54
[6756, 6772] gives 6771.00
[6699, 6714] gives 6710.47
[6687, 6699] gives 6695.04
